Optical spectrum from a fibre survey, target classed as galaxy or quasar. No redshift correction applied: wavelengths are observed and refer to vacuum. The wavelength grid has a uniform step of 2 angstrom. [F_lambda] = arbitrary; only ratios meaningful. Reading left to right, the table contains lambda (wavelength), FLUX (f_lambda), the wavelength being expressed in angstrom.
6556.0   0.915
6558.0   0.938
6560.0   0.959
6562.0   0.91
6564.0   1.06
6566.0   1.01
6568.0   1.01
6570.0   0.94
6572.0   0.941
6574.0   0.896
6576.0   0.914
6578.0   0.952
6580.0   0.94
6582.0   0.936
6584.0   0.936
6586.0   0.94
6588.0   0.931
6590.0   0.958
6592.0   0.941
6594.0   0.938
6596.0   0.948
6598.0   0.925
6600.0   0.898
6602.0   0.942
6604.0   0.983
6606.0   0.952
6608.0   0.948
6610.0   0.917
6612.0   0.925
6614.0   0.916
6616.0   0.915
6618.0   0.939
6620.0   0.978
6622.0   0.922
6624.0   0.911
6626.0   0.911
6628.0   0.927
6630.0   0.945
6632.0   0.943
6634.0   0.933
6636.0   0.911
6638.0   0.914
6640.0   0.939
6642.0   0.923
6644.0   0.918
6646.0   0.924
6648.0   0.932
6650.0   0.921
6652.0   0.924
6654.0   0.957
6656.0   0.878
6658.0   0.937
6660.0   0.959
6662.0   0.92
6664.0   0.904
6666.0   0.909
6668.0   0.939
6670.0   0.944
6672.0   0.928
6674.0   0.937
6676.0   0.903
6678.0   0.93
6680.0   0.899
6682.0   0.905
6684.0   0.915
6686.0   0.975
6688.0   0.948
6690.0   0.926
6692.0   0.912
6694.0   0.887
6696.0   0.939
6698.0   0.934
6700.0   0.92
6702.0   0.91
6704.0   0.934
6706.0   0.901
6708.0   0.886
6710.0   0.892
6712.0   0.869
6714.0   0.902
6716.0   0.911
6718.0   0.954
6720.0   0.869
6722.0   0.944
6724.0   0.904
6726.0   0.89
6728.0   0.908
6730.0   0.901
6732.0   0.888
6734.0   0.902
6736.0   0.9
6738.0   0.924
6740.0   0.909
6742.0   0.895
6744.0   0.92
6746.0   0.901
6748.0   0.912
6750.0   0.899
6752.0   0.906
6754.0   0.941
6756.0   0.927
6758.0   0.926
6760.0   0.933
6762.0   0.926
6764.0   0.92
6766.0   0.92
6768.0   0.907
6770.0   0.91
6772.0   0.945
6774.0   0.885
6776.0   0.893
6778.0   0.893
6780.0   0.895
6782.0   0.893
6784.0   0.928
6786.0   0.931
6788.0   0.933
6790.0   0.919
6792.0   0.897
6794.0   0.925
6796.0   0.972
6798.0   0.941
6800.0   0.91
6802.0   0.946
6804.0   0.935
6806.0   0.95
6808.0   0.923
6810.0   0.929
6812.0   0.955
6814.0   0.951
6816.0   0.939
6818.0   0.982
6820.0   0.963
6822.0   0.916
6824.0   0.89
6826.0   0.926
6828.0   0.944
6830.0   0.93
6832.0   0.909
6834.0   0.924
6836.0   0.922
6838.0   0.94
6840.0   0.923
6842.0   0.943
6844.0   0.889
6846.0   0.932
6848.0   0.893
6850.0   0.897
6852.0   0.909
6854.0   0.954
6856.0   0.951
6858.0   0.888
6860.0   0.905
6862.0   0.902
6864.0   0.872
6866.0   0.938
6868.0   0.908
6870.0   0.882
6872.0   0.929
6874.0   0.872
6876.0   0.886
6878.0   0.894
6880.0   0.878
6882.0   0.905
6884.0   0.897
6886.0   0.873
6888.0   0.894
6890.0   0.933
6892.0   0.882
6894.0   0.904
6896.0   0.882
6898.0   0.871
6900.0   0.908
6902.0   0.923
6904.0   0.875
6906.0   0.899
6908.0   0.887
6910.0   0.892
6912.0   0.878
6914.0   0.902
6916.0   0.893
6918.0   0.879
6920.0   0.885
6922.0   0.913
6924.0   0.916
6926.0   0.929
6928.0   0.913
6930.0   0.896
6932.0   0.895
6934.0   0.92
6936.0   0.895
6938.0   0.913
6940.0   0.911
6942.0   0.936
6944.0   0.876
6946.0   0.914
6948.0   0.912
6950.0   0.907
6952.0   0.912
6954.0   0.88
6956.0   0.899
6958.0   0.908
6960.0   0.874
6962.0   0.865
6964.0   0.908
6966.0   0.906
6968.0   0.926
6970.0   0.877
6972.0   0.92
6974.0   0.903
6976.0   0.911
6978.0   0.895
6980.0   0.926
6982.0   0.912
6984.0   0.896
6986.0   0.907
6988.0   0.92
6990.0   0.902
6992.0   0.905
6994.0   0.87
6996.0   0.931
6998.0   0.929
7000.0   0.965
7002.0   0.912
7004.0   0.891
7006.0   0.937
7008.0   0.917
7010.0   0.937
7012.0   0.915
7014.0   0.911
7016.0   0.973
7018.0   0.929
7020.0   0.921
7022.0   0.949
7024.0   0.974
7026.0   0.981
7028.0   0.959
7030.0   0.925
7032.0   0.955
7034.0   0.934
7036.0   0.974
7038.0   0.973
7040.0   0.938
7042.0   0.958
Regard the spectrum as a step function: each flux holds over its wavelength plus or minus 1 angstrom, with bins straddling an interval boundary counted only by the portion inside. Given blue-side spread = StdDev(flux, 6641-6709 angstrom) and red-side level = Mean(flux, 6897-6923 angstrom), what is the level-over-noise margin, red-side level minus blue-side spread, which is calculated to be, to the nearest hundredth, 0.87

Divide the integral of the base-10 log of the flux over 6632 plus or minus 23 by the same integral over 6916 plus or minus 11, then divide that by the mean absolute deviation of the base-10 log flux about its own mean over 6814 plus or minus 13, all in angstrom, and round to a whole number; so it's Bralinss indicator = 178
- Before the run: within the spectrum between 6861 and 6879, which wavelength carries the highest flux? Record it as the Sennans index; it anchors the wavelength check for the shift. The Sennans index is 6866.0 angstrom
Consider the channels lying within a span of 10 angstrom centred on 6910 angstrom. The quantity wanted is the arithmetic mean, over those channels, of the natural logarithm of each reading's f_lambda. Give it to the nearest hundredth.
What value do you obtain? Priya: -0.11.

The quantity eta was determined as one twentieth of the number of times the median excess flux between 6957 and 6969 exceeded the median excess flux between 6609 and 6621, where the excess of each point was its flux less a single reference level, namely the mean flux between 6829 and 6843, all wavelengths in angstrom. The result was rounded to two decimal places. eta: 0.16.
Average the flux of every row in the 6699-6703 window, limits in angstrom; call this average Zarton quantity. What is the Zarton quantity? 0.915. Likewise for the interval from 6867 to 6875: 0.898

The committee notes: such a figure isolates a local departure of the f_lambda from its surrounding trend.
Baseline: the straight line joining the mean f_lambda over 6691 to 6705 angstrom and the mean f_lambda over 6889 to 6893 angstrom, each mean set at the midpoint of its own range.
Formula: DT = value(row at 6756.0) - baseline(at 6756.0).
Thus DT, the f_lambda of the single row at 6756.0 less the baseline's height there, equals 0.011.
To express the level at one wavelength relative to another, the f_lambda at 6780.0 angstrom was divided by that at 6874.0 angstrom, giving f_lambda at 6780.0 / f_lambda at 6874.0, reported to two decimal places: 1.03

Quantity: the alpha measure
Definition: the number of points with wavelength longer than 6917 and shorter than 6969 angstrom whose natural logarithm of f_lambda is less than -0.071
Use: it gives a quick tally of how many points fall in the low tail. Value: 25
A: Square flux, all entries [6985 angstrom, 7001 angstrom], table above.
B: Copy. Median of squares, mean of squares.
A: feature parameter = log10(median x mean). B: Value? -0.154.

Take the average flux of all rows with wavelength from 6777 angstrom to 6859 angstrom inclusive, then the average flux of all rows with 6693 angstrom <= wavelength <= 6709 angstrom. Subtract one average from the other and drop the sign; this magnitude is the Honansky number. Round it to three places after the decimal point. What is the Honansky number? 0.013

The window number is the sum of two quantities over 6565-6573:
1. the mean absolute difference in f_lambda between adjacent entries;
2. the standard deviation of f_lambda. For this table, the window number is 0.06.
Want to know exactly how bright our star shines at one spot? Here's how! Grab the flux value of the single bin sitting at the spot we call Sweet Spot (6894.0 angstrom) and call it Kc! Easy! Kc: 0.904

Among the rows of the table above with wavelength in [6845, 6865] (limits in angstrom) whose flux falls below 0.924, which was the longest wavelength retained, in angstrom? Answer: 6864.0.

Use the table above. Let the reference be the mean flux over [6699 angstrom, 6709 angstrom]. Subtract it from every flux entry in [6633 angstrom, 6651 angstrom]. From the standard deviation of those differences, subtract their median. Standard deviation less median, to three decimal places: -0.004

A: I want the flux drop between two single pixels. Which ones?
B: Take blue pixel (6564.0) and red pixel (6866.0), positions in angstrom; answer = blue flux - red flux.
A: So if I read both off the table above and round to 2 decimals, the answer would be 0.12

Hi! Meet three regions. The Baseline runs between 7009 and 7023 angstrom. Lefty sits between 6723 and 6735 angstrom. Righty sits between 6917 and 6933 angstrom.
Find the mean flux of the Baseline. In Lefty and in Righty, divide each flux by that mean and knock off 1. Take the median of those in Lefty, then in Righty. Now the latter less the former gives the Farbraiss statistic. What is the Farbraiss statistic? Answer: 0.003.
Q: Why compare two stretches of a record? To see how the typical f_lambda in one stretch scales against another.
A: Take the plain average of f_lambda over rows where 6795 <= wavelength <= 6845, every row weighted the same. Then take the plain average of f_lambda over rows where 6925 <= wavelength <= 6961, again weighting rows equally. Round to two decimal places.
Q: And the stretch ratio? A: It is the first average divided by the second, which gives 1.03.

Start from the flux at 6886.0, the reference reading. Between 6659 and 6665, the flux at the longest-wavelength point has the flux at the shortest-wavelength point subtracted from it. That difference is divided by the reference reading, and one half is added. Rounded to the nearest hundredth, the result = 0.44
